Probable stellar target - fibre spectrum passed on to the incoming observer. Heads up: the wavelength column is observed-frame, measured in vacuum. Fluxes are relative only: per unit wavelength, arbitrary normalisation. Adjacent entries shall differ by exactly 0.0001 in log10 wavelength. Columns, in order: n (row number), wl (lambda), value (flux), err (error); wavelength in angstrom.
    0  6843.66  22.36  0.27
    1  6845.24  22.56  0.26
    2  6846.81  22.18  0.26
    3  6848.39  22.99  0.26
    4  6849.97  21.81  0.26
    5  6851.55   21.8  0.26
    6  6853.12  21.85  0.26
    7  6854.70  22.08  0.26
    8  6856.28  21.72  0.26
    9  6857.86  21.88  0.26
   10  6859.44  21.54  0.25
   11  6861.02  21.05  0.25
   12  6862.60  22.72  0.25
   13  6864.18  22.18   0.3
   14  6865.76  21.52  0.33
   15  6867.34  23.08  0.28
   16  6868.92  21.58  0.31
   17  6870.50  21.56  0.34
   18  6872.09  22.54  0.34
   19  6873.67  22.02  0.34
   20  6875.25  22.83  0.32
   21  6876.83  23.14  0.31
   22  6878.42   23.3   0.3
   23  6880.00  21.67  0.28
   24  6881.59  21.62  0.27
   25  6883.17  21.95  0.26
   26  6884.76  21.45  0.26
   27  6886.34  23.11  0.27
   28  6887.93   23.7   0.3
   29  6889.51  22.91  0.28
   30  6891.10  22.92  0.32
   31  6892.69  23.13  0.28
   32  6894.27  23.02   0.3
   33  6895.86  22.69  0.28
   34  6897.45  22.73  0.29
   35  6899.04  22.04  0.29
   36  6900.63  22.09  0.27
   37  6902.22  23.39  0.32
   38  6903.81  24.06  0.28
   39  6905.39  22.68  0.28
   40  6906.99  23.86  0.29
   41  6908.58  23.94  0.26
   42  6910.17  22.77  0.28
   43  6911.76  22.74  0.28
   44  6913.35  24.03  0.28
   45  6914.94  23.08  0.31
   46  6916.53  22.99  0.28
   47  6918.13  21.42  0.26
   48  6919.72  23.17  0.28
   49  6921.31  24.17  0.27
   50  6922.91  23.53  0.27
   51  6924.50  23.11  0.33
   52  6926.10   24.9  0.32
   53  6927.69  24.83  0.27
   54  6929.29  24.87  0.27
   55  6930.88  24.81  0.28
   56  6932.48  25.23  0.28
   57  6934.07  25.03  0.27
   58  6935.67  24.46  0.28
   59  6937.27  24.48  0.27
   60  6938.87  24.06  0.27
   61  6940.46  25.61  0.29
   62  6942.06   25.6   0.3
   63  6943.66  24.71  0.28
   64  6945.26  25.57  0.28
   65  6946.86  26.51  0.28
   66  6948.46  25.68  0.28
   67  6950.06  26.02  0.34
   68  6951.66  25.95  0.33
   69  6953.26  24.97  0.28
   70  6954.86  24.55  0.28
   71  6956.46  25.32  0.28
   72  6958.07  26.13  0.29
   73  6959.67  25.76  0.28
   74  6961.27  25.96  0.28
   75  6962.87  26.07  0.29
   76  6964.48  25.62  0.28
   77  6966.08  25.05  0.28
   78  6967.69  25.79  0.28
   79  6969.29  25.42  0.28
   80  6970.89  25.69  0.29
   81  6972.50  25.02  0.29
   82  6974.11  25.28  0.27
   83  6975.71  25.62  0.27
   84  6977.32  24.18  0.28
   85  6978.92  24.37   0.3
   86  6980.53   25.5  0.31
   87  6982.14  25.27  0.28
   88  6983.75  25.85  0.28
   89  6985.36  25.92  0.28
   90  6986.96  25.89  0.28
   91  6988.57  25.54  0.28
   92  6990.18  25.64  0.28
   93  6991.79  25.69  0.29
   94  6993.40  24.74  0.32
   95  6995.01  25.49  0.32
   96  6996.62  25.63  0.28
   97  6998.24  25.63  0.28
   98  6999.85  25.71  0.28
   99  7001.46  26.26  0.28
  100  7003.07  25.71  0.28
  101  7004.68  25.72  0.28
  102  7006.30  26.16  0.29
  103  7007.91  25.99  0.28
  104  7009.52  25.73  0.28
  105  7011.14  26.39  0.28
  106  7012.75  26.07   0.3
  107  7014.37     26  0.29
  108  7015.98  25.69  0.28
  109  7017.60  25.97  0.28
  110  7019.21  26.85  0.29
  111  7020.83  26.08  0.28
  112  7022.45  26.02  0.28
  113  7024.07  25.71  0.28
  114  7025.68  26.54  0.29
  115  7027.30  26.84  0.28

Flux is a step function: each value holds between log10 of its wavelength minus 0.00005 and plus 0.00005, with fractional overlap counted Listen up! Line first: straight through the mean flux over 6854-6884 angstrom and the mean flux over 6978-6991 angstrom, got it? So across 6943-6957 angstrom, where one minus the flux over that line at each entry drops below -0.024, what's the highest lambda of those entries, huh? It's 6956.46 angstrom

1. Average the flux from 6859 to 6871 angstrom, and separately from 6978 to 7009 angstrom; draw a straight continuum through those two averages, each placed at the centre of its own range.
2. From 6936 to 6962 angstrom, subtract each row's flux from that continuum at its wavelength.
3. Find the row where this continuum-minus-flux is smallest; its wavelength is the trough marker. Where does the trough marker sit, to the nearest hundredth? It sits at 6946.86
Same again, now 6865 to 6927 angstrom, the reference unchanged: 6926.10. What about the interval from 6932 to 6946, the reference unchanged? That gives 6940.46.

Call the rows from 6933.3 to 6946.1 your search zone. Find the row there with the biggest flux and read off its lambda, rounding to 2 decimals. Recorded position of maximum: 6940.46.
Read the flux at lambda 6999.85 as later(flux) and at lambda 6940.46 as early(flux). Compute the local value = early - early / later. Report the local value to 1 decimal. 24.6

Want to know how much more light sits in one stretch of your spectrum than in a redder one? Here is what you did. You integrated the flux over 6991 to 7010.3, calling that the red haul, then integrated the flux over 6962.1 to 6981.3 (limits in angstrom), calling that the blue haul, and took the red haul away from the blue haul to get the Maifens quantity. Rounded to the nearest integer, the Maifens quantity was -10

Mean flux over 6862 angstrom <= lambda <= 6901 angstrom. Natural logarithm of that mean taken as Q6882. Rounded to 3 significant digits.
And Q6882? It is 3.11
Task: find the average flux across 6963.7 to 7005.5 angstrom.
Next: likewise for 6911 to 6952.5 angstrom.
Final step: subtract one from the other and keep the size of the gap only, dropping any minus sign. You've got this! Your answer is 1.0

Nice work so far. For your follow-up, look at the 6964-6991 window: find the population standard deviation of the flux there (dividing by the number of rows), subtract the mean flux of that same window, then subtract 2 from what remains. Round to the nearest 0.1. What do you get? -26.9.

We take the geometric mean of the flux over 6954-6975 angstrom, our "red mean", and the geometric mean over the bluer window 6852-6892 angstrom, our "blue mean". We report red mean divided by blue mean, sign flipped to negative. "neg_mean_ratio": -1.15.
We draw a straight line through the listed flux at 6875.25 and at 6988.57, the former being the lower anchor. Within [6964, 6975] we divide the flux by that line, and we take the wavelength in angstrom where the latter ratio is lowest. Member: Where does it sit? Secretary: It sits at 6972.50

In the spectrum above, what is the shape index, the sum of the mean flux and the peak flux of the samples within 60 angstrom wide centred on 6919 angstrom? 50.4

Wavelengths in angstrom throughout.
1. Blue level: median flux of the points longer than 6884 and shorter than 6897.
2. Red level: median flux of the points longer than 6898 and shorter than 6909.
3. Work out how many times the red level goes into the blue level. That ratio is 0.98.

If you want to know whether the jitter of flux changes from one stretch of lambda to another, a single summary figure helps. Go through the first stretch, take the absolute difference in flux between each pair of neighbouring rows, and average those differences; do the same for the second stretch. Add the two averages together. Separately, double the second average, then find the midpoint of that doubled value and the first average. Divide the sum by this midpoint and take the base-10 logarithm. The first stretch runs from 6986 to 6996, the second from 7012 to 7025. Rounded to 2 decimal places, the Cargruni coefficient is 0.14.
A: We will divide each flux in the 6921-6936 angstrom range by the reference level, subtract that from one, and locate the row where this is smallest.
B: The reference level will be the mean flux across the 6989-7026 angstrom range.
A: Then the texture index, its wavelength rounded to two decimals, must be 6932.48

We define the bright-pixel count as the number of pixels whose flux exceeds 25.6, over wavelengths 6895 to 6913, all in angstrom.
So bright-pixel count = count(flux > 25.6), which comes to 0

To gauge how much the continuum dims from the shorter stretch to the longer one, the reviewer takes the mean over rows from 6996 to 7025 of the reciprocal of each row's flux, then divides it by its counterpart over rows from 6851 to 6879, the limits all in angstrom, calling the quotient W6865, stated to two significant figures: 0.85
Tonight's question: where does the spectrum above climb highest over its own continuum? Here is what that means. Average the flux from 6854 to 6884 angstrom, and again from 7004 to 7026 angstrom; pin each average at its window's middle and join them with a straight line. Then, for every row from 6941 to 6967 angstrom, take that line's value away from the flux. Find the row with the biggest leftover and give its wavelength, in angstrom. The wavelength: 6946.86 angstrom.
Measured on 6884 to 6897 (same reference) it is 6887.93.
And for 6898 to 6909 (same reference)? 6903.81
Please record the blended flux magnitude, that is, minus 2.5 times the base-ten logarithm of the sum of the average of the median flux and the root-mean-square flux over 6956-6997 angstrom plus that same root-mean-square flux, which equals -4.27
